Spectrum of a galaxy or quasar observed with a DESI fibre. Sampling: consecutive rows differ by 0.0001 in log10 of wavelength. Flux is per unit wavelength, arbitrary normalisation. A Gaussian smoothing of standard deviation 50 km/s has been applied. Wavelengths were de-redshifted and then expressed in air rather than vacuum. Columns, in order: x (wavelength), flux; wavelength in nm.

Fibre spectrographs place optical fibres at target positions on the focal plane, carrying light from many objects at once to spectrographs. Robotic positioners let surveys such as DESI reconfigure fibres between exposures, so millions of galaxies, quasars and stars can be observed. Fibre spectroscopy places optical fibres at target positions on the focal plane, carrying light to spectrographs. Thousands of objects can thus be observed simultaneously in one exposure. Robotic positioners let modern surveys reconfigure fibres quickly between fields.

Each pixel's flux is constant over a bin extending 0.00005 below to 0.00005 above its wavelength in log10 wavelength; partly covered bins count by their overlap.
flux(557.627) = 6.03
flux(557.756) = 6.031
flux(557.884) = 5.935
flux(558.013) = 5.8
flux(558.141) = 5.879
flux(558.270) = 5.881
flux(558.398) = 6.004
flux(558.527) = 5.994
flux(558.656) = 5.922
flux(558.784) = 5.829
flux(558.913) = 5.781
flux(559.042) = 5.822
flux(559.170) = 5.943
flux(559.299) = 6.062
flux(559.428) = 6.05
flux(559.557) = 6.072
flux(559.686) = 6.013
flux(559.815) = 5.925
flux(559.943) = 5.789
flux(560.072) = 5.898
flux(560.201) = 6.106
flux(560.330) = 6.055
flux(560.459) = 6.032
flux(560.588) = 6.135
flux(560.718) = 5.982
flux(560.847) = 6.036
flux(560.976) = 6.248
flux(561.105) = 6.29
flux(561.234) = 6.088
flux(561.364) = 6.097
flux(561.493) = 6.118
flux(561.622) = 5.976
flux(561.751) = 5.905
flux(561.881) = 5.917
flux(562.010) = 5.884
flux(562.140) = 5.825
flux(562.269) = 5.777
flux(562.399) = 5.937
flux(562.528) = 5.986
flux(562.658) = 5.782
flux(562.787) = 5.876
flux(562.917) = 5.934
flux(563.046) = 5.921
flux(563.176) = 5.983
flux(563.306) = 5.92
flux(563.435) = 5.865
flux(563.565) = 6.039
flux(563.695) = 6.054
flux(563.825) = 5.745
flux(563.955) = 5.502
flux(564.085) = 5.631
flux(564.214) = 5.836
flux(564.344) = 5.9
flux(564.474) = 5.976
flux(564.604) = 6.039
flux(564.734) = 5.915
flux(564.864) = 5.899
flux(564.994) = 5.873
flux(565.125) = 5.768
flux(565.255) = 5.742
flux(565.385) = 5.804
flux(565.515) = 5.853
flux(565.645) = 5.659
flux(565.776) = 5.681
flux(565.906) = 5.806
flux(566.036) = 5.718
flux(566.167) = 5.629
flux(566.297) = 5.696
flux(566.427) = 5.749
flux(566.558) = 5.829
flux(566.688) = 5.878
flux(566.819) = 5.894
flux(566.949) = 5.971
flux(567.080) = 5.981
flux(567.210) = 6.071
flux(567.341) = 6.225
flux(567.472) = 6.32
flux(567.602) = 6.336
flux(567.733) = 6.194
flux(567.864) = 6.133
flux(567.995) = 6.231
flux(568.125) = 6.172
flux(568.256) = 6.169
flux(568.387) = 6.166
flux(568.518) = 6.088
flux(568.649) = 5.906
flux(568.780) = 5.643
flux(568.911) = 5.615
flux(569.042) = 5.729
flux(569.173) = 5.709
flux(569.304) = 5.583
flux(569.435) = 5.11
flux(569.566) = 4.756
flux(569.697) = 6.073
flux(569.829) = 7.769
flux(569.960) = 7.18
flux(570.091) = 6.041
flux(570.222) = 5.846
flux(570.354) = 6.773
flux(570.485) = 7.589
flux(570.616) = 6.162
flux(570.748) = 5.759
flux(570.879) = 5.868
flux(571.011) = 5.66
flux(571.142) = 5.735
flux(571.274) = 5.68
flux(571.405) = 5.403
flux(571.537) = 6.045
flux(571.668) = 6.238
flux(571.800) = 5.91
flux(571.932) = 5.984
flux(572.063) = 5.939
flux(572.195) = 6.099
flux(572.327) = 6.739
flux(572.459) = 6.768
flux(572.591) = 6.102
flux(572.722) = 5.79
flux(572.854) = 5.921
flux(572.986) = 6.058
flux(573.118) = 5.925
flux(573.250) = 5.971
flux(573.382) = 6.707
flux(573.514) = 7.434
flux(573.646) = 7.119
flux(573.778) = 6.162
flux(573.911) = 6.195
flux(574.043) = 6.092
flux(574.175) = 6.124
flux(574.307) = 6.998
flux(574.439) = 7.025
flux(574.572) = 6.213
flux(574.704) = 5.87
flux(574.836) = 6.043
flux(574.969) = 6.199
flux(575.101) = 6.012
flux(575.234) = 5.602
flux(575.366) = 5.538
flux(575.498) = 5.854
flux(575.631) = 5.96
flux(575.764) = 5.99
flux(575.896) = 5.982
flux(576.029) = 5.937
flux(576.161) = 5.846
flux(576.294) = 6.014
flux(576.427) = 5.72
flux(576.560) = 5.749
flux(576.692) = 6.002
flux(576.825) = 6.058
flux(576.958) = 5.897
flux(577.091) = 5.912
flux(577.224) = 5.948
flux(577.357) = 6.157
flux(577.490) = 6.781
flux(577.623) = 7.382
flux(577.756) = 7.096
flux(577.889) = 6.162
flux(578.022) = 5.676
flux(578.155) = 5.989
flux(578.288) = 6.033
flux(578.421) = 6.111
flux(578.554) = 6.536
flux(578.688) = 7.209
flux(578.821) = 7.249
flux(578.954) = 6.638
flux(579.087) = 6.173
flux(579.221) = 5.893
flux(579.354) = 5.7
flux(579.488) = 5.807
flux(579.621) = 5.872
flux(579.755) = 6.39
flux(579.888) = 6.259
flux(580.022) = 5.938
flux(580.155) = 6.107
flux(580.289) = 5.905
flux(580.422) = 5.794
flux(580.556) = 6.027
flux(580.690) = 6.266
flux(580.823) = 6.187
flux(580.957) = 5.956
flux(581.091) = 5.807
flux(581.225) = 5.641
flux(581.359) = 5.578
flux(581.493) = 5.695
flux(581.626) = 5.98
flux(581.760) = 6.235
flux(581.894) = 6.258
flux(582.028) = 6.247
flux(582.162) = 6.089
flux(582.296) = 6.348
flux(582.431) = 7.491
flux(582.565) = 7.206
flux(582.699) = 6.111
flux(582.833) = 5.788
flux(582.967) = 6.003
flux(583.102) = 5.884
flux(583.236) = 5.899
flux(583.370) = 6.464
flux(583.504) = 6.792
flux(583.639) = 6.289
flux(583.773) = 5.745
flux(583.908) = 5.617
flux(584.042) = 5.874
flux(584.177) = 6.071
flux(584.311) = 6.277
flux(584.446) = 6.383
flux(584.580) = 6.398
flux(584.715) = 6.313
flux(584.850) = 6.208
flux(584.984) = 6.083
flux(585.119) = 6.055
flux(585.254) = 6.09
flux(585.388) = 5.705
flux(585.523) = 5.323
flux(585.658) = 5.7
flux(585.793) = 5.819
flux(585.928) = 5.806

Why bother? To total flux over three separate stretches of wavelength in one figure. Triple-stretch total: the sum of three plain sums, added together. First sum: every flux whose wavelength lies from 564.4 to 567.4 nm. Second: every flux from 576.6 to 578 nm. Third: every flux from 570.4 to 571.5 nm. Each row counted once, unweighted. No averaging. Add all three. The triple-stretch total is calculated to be 246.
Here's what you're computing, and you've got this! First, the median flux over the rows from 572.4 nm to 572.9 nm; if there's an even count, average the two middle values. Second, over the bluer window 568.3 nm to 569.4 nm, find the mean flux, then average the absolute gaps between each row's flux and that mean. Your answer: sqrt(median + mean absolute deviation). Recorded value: 2.49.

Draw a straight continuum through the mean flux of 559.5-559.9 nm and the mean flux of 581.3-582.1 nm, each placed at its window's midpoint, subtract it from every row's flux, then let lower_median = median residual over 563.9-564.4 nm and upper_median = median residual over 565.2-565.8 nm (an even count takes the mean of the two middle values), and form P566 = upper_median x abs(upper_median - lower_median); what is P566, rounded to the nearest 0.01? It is 0.00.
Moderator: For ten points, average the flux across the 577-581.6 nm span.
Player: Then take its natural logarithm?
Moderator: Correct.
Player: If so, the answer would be 1.82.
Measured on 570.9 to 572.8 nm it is 1.79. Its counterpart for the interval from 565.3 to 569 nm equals 1.78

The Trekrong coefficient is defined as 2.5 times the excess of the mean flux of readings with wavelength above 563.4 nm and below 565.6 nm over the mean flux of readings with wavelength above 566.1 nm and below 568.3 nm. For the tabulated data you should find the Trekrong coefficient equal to -0.4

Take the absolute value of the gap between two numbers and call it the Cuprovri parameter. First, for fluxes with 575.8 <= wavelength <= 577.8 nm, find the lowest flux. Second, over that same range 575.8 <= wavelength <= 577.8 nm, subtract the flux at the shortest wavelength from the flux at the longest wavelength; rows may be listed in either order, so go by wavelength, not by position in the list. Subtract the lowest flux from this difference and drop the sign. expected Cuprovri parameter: 4.6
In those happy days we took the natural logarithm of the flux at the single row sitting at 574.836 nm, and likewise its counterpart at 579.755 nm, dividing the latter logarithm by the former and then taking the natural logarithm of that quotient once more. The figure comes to 0.03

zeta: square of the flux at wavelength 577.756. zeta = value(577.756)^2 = 50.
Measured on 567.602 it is 40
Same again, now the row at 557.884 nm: 35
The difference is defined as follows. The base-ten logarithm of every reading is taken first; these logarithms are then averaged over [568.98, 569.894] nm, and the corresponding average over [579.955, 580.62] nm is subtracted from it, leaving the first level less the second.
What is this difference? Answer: -0.015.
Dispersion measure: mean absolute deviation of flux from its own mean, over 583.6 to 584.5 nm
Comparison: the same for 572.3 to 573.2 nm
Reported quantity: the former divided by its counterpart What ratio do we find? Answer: 0.77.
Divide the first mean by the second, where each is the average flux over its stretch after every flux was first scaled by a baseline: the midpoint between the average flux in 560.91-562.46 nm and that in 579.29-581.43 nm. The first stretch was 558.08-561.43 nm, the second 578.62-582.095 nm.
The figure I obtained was 0.98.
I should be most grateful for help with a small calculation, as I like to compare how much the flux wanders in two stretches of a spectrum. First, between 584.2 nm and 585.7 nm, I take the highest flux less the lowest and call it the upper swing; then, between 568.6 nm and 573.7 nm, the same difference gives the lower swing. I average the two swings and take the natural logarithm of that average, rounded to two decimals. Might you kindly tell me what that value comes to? 0.71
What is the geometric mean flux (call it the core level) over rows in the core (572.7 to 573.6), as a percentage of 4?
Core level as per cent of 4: 156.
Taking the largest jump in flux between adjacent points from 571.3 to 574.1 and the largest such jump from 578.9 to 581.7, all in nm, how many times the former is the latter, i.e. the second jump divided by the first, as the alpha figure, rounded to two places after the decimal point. 0.54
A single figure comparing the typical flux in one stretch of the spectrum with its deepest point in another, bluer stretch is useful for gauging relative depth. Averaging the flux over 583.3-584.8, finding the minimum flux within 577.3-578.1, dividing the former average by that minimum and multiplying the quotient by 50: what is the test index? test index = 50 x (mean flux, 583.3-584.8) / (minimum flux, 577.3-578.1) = 55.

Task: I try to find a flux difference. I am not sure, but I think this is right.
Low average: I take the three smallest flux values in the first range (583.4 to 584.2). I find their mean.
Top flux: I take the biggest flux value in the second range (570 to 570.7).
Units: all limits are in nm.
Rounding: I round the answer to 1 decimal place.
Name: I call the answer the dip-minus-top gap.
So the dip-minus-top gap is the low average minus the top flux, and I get -1.8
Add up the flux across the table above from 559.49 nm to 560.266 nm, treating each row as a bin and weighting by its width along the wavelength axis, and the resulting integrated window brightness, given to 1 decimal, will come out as 4.6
